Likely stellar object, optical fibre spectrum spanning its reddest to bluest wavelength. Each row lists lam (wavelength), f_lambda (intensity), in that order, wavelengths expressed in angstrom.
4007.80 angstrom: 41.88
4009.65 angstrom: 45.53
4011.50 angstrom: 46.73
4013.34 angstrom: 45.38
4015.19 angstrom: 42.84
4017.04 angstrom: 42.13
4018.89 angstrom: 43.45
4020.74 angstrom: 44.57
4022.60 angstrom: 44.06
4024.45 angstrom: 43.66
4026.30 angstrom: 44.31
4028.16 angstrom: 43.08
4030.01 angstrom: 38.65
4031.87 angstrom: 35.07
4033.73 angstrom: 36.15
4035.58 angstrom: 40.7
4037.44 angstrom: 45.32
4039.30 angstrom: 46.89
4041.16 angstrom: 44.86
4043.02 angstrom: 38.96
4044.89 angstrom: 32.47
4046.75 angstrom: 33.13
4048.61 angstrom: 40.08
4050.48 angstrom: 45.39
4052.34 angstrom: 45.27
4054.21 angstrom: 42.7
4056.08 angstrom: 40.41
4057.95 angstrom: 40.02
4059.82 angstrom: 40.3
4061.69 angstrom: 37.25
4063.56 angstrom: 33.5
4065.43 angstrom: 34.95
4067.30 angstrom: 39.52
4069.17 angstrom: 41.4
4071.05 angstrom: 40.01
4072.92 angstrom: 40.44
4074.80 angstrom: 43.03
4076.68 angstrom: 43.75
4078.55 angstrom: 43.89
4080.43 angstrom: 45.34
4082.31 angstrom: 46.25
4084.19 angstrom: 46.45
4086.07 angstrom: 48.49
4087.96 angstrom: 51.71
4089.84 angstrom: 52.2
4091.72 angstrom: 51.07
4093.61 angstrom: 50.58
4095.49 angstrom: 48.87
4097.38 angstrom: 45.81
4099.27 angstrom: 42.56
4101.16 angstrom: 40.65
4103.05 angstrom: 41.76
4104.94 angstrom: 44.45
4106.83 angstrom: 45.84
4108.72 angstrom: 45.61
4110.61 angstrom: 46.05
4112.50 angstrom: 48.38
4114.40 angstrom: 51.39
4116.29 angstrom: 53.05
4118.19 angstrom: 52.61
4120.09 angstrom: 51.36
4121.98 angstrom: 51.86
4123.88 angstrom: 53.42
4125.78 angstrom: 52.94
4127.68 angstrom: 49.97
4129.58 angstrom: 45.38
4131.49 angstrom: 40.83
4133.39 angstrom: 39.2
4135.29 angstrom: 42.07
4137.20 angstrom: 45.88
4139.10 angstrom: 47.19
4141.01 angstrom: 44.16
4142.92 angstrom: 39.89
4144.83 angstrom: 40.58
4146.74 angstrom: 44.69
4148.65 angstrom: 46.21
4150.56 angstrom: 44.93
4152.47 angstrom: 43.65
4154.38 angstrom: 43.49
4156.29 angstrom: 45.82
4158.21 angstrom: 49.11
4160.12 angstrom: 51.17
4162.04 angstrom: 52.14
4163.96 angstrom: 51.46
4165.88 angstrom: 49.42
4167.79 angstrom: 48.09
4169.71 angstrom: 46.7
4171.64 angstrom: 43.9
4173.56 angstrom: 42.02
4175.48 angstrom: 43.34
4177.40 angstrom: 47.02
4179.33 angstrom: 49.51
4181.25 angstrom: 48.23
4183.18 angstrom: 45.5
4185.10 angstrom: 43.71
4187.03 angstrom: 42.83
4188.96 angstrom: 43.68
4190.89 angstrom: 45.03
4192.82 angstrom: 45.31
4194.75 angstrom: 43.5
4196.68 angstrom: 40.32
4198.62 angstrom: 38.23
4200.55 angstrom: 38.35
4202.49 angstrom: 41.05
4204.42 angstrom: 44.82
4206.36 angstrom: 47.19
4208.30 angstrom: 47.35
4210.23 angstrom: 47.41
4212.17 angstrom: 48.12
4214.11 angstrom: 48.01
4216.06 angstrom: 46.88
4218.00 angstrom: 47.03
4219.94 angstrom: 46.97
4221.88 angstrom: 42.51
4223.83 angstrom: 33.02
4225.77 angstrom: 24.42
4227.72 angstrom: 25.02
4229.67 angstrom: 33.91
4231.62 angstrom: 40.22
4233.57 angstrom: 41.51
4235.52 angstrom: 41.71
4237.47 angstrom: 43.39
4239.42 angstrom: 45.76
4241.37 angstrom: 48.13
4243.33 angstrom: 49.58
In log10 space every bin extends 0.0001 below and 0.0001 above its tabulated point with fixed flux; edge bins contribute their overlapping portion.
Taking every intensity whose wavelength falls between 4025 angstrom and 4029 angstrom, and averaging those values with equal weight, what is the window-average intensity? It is 43.7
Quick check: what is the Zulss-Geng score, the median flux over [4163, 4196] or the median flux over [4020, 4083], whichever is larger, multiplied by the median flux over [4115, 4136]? 2327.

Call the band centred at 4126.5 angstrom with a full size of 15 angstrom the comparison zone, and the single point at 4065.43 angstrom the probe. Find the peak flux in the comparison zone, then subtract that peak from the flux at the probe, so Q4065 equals -18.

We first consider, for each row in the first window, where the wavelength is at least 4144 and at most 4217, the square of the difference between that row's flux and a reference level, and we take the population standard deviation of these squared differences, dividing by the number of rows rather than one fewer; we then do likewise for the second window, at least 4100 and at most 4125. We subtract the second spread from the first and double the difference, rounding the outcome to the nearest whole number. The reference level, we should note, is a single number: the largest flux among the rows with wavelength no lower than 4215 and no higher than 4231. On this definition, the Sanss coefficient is 8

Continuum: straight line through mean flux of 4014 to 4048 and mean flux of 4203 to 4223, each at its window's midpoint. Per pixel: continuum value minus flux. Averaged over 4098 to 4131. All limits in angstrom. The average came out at -4.4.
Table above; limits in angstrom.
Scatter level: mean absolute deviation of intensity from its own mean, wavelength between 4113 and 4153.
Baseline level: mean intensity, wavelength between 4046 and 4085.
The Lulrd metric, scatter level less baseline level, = -37.0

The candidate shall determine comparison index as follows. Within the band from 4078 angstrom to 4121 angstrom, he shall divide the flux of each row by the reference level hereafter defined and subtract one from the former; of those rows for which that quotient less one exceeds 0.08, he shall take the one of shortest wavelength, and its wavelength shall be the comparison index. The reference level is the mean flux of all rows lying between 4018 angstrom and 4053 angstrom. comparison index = 4080.43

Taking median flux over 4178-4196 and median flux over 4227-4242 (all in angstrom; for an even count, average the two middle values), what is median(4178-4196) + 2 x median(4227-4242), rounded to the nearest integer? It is 128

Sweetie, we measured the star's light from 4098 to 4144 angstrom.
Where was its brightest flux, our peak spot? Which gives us 4123.88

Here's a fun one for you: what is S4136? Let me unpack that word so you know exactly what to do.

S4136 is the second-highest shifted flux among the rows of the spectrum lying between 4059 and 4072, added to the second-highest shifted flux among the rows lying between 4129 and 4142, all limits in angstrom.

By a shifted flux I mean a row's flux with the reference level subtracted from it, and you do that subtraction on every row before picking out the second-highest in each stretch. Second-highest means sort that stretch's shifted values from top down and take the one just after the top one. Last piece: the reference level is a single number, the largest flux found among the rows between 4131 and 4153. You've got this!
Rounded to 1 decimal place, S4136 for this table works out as -8.2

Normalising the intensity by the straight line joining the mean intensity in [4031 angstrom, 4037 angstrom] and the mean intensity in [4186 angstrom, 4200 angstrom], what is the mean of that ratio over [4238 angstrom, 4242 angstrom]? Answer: 1.06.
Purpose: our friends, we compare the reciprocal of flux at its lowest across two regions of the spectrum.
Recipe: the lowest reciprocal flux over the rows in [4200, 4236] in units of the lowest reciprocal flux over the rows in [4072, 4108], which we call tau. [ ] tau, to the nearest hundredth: 1.08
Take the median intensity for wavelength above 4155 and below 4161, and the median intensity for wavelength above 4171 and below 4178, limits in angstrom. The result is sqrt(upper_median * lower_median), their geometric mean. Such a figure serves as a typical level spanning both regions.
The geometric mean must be 46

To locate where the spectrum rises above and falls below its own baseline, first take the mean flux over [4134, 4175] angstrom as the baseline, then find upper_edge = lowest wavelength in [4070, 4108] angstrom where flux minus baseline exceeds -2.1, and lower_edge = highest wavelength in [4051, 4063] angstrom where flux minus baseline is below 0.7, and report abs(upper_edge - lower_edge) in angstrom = 15.0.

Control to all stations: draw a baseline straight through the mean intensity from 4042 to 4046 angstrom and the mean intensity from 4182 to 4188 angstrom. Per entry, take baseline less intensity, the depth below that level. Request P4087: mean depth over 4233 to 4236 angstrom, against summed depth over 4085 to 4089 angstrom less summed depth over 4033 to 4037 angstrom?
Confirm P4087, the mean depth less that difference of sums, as 23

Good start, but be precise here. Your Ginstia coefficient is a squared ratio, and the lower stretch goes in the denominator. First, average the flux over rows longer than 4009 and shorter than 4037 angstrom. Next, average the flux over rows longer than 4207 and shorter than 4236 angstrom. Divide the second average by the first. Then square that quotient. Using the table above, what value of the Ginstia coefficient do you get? 0.93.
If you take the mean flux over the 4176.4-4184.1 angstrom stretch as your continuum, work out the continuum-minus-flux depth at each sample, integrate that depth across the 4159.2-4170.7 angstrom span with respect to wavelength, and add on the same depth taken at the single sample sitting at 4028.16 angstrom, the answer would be -22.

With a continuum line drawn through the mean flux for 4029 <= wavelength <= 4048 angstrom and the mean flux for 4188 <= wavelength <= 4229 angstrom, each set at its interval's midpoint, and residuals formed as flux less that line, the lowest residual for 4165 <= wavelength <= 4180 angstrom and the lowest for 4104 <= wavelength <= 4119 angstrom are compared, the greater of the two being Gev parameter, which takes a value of 4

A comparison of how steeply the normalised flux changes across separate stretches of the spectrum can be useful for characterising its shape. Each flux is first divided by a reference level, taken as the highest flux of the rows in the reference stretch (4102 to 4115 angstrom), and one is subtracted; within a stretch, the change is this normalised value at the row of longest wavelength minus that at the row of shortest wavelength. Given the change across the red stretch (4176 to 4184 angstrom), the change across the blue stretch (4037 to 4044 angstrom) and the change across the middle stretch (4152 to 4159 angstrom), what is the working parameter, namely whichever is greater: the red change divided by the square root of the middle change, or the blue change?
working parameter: -0.09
